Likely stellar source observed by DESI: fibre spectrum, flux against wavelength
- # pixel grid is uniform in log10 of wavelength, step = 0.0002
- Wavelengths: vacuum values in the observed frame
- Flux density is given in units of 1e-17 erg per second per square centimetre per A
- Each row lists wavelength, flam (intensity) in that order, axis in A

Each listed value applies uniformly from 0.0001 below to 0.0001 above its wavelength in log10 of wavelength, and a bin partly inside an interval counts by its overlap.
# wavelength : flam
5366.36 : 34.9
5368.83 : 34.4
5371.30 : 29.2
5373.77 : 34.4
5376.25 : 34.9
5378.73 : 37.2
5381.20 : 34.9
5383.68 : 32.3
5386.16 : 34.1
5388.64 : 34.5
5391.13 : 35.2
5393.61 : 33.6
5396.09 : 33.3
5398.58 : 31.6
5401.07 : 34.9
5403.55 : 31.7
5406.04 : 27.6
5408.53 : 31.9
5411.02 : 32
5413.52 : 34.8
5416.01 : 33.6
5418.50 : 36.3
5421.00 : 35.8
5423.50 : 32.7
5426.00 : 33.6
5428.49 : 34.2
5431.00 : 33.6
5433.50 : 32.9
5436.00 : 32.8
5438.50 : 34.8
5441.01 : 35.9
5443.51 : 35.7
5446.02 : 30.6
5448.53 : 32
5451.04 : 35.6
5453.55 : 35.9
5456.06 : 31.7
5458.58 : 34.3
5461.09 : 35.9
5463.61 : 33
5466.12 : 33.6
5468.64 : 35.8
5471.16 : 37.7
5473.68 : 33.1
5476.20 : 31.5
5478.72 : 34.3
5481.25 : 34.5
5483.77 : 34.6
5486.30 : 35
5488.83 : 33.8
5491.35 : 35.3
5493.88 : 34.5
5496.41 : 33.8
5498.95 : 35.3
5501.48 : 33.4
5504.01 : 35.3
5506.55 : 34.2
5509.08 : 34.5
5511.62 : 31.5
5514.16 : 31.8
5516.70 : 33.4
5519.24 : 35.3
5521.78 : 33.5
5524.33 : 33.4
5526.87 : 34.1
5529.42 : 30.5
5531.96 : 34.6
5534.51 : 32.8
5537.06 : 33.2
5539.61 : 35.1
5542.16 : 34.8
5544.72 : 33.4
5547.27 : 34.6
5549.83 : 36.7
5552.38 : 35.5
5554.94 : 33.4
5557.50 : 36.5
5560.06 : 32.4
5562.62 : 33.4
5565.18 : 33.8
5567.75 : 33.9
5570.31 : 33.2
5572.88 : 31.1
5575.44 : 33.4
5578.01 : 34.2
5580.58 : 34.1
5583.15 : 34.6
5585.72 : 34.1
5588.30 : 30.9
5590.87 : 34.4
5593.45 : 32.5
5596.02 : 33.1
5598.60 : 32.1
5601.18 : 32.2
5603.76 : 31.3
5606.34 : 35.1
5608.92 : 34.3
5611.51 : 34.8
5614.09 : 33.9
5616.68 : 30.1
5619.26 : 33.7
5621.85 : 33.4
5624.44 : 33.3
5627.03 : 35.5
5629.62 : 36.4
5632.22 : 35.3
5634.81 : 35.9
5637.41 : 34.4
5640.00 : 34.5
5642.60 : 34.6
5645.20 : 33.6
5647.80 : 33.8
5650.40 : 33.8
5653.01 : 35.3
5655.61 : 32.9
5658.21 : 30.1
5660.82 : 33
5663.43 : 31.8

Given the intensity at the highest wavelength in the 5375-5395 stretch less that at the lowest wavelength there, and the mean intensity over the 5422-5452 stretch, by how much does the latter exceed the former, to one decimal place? 35.0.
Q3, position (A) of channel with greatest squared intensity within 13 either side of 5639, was 5629.62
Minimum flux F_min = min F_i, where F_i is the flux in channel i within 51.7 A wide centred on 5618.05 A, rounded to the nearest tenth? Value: 30.1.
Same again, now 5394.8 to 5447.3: 27.6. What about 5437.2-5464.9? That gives 30.6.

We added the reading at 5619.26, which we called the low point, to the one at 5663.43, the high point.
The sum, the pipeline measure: 65.5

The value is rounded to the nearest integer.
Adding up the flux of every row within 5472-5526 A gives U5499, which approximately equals 712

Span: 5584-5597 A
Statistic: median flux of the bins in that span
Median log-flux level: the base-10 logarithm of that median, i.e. 1.52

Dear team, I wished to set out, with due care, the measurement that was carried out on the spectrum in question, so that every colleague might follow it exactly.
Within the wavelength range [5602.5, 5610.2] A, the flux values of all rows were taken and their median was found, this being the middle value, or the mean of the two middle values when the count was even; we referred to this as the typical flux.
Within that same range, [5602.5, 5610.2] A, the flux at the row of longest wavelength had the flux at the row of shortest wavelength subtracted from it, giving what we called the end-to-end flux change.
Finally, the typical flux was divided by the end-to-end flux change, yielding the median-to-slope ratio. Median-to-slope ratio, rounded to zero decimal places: 11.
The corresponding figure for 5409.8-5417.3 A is 21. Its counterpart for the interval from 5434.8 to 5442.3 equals 11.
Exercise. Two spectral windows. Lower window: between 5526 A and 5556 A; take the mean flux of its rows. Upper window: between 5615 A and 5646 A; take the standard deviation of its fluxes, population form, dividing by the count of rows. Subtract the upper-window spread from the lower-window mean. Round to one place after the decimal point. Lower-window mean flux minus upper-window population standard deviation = 32.5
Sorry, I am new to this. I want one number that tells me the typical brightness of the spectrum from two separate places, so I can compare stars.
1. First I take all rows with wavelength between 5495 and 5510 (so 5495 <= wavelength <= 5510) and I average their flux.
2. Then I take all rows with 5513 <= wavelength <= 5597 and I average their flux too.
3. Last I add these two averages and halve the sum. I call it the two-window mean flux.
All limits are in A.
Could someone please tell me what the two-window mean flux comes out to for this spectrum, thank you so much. 34.1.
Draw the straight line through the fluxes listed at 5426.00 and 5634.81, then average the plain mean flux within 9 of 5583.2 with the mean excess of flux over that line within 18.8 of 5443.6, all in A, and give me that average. 16.9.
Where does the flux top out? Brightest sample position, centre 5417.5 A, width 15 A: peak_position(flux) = 5418.50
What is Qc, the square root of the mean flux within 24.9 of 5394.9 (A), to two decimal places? 5.78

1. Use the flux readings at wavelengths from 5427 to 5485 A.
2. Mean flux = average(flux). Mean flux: 34.1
